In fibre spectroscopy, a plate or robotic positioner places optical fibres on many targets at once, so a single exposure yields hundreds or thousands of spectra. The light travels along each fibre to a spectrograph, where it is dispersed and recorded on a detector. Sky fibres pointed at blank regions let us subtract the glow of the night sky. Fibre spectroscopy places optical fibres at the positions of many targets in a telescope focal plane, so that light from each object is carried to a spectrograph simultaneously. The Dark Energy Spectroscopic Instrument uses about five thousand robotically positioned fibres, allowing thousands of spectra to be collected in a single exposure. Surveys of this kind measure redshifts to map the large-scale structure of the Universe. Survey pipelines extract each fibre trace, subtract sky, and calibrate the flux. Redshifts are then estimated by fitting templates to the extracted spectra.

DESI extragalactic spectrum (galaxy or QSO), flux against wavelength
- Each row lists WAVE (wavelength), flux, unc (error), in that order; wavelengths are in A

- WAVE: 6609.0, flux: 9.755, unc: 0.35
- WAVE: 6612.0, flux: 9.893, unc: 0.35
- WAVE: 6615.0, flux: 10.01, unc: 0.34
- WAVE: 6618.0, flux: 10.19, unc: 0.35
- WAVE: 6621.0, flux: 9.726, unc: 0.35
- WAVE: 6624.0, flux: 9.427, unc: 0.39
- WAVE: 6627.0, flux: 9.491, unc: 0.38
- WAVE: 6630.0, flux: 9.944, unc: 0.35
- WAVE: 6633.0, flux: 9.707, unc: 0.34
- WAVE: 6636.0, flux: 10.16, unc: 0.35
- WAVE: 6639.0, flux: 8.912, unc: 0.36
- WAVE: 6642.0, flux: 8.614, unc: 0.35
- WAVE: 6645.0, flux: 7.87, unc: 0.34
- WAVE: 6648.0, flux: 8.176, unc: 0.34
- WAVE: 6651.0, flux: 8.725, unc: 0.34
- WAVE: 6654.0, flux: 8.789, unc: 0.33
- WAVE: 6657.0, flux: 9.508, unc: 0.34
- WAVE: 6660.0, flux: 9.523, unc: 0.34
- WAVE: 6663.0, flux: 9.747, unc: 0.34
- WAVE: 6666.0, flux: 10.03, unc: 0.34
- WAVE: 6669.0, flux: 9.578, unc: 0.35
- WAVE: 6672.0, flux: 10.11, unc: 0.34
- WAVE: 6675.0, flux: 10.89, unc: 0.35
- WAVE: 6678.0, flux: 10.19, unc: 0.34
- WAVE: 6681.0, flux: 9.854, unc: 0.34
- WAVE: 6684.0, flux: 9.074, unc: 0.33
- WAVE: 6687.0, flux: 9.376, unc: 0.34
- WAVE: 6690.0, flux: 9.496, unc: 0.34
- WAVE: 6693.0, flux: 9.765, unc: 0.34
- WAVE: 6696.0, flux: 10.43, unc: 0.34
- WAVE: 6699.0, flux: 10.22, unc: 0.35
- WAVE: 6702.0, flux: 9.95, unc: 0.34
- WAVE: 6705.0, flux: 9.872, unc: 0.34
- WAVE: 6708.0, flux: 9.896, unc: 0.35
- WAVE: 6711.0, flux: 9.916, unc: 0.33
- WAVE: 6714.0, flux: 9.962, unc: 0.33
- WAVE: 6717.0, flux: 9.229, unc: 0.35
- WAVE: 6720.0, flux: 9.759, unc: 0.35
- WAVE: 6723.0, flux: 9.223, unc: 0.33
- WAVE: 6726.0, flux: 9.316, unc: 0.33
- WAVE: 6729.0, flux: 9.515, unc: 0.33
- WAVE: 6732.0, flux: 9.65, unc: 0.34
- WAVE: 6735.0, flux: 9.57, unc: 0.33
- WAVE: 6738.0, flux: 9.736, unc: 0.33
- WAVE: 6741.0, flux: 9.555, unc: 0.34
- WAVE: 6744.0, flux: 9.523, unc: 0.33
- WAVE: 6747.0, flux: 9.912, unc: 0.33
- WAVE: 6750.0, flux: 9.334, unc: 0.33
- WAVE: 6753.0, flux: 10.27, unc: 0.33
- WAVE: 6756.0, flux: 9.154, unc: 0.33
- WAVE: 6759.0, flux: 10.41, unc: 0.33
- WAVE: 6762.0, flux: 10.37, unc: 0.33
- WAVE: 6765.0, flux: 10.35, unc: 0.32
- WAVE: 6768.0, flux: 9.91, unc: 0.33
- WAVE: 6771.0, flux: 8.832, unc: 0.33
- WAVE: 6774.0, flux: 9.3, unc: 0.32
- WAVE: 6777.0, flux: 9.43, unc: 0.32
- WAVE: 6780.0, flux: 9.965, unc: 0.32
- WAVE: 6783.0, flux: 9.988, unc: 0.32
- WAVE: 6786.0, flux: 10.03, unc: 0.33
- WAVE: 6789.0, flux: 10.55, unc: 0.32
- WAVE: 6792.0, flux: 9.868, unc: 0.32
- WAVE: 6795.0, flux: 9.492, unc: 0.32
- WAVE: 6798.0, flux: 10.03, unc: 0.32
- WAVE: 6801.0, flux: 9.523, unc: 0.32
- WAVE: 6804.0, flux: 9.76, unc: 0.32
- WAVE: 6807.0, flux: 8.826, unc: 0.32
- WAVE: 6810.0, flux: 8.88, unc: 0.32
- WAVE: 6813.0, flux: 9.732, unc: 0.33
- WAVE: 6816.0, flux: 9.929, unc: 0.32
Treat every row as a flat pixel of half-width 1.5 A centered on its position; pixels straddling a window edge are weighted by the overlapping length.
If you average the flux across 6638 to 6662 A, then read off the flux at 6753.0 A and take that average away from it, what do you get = 1.5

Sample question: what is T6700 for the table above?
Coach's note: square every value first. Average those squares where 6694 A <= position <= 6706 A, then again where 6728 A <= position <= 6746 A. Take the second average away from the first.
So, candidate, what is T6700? 10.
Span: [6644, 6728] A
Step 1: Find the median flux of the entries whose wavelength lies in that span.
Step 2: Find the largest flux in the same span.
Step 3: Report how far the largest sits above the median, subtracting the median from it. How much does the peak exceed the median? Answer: 1.1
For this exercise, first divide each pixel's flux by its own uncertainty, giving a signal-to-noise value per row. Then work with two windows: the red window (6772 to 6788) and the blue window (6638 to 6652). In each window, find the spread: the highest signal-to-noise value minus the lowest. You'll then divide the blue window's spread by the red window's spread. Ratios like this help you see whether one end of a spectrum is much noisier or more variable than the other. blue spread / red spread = 1.2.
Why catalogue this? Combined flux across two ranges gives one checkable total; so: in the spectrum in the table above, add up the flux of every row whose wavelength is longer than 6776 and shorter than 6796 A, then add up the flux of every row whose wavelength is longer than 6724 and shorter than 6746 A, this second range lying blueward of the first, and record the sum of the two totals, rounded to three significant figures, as 136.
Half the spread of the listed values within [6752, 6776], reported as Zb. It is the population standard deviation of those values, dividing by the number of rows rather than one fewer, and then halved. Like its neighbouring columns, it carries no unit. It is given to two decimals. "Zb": 0.30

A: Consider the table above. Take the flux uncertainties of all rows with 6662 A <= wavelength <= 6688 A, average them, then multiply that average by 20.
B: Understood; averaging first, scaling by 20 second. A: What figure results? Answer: 6.82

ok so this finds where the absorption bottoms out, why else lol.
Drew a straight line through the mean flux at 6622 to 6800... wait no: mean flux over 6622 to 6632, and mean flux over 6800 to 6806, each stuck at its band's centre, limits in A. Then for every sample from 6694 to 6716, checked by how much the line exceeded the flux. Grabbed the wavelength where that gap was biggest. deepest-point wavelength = 6705.0 A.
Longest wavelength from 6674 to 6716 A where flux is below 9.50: 6690.0 A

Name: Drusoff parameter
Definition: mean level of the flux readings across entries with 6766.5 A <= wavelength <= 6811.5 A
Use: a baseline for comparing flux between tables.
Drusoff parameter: 9.6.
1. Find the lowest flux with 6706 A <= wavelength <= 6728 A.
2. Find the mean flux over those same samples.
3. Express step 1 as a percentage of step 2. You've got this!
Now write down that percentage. 95.9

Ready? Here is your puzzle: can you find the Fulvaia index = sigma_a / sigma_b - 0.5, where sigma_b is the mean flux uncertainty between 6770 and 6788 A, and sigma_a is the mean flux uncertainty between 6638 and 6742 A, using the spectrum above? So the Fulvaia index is 0.55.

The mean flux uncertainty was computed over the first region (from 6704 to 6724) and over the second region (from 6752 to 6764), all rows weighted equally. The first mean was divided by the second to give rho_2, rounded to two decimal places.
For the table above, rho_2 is 1.03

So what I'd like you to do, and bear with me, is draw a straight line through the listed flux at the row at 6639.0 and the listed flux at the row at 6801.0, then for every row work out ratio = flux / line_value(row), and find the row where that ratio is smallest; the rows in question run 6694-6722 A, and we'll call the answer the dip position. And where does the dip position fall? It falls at 6717.0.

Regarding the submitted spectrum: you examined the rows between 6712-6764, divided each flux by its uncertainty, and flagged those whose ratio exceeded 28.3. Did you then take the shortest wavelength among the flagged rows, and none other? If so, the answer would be 6714.0 A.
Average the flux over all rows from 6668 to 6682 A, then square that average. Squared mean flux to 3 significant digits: 103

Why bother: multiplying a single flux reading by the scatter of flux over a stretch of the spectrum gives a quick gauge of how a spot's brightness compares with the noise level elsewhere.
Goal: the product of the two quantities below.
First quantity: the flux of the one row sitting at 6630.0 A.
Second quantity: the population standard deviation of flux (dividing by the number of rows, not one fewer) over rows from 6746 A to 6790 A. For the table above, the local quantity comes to 5.0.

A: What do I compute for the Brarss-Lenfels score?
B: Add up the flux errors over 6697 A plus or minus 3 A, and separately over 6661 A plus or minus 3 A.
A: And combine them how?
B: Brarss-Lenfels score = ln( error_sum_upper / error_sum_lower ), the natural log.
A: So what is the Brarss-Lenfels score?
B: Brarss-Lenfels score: 0.01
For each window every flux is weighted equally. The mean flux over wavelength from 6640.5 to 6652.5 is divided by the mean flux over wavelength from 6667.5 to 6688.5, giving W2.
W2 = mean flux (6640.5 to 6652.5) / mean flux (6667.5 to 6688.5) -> 0.85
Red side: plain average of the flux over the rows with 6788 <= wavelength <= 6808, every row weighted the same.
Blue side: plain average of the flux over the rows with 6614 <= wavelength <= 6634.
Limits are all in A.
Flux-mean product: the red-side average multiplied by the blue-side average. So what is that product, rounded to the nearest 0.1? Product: 95.1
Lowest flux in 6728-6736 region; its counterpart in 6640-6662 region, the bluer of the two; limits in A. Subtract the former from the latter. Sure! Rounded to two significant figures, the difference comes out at -1.6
